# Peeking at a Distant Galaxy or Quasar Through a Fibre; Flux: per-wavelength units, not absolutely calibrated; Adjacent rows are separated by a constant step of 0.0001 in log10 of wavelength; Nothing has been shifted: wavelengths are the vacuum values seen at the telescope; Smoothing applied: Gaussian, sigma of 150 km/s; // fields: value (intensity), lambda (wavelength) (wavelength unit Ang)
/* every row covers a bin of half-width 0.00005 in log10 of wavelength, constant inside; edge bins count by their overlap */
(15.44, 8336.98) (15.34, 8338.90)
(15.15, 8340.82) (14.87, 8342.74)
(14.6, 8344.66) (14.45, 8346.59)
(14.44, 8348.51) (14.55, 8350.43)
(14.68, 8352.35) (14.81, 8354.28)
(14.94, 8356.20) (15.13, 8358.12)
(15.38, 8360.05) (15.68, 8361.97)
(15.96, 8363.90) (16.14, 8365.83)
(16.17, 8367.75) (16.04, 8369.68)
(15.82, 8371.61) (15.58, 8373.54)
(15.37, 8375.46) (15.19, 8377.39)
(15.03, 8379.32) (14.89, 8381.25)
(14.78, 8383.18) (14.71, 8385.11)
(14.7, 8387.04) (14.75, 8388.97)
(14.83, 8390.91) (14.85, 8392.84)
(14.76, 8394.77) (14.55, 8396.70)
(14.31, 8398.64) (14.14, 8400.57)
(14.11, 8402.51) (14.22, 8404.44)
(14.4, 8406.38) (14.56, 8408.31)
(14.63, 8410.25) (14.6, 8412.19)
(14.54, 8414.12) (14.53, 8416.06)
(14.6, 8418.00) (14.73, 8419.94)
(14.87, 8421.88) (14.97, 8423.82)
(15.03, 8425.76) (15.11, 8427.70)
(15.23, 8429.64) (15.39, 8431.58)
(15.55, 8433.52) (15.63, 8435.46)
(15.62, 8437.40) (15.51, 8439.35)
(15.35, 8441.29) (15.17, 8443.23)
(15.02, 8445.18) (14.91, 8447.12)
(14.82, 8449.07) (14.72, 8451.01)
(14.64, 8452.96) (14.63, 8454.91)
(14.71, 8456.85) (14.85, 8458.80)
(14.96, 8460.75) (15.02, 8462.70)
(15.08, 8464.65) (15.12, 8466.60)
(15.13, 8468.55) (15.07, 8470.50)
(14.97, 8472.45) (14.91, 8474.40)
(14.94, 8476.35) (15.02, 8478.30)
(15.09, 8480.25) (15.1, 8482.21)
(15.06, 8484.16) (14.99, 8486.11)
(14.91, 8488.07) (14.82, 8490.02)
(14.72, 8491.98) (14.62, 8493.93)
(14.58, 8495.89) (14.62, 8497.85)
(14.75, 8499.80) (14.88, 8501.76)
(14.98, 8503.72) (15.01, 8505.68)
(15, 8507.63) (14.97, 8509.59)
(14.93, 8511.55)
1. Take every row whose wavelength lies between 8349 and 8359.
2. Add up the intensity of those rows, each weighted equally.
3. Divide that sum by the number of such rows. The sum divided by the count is 14.8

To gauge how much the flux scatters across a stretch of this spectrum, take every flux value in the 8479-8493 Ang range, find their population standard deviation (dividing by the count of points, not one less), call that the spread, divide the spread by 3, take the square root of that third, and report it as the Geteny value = 0.21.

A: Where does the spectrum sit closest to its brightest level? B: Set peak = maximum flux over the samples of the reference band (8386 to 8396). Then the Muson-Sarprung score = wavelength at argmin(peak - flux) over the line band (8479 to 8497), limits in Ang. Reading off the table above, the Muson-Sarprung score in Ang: 8482.21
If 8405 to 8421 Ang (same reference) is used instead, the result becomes 8419.94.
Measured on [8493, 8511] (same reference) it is 8505.68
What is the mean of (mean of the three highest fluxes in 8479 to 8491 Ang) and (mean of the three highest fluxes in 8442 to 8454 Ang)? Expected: 15.1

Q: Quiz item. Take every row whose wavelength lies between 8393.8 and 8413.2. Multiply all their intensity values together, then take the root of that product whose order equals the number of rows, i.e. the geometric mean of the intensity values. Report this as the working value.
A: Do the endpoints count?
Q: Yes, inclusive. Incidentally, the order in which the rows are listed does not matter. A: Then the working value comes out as 14.4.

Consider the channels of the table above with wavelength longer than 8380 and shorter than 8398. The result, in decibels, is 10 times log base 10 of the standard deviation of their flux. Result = -10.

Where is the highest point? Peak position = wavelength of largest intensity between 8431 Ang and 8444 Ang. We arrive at 8435.46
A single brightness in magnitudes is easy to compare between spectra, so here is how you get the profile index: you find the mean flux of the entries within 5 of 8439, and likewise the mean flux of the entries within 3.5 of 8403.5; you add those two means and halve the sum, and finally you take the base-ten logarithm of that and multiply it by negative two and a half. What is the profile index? -2.93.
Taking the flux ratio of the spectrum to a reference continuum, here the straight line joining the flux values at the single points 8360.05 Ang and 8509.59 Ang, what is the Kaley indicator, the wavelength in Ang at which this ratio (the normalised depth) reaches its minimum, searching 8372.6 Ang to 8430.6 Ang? 8402.51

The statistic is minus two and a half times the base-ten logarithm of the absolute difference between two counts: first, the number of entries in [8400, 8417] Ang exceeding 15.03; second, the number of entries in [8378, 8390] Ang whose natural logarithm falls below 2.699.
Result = -1.5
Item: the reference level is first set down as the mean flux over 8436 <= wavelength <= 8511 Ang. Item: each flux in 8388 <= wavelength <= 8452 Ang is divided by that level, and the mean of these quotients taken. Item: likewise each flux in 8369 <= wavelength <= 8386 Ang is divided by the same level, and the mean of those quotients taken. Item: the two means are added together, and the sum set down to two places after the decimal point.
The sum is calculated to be 2.01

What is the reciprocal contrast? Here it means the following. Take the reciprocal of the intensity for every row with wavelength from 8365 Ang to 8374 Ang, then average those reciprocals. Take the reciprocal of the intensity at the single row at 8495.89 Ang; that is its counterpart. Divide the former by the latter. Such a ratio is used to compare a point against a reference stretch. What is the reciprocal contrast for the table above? 0.91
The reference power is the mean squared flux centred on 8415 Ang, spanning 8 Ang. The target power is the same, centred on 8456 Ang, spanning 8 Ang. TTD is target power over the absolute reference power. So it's 1.02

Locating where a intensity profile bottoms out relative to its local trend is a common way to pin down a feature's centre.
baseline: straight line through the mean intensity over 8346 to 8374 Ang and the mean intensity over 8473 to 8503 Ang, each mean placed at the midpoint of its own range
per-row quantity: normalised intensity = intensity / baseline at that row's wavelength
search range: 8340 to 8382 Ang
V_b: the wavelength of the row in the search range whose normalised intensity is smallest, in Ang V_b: 8348.51 Ang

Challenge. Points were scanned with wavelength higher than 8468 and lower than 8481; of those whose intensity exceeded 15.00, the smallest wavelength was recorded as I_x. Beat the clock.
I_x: 8468.55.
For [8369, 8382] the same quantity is 8369.68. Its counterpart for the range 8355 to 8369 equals 8358.12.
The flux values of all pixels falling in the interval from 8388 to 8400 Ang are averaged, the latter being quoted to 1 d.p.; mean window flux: 14.7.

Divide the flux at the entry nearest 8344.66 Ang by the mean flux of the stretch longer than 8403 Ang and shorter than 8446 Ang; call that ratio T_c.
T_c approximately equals 0.98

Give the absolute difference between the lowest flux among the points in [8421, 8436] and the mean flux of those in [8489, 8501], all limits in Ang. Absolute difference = 0.18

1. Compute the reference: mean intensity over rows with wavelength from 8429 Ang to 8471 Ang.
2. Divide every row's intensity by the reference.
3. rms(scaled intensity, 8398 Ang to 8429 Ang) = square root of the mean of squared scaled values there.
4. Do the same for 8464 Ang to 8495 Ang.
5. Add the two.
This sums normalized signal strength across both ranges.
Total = 1.96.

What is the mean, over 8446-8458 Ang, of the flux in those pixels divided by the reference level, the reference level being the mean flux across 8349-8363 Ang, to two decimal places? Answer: 0.98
